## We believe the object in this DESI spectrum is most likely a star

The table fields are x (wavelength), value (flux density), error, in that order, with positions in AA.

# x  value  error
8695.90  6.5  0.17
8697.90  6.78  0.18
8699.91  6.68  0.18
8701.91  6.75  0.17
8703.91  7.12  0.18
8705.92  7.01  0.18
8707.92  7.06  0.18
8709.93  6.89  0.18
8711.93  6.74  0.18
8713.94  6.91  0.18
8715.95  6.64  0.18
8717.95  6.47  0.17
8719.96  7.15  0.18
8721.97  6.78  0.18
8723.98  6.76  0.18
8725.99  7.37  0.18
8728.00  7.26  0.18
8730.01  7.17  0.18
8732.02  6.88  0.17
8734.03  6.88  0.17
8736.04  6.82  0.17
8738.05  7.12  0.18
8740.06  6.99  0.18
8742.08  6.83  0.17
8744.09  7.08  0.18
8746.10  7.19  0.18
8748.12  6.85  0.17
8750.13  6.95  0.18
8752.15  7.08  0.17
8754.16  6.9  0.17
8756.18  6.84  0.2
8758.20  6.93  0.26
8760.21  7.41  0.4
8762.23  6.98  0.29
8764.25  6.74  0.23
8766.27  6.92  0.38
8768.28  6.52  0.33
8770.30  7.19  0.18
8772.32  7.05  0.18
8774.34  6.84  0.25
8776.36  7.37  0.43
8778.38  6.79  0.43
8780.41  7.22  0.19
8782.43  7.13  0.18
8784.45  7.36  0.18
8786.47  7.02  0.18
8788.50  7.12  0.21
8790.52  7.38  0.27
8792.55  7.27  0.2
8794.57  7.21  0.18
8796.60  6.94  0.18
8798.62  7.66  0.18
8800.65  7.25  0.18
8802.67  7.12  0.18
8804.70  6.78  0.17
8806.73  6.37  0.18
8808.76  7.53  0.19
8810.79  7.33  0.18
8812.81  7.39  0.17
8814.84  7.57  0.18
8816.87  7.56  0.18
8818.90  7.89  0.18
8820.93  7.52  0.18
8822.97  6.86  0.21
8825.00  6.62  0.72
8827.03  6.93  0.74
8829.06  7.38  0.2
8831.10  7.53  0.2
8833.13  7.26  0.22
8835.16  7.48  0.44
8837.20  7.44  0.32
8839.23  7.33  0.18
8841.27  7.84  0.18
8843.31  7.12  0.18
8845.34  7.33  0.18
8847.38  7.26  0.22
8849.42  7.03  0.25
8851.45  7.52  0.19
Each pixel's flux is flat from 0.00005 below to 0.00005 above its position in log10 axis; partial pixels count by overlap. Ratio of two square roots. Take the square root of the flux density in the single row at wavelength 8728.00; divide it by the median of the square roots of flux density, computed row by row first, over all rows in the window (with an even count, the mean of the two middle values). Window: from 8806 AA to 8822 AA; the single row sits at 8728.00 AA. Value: 0.98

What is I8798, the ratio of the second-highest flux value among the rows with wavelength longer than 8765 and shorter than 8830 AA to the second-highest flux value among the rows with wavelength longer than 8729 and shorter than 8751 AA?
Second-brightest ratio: 1.07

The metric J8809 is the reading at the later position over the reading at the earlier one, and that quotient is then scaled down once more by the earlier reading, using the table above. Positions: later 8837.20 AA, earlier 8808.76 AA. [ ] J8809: 0.131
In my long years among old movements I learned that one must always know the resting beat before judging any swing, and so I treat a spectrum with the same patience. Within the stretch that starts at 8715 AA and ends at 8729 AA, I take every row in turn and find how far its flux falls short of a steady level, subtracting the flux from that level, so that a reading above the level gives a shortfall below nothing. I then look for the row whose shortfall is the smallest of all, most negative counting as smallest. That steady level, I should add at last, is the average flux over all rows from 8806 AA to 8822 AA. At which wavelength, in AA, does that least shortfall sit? 8725.99 AA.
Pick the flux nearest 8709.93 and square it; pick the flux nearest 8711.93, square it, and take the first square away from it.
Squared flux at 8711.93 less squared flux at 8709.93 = -2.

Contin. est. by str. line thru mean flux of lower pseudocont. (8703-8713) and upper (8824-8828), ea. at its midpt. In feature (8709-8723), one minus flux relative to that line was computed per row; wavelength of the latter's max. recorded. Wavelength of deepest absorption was 8717.95 AA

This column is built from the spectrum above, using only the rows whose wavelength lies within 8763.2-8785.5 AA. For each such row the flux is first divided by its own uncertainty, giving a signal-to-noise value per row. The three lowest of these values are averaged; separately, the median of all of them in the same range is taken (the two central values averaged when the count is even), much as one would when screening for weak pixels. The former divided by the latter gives 0.58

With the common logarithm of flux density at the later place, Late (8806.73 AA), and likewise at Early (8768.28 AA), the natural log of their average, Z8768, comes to -0.21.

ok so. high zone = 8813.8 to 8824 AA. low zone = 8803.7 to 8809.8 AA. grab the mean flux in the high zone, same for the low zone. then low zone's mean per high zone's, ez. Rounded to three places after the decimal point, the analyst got 0.922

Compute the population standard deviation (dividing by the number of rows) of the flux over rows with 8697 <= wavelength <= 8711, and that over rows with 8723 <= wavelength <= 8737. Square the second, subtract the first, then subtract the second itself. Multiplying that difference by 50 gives -17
